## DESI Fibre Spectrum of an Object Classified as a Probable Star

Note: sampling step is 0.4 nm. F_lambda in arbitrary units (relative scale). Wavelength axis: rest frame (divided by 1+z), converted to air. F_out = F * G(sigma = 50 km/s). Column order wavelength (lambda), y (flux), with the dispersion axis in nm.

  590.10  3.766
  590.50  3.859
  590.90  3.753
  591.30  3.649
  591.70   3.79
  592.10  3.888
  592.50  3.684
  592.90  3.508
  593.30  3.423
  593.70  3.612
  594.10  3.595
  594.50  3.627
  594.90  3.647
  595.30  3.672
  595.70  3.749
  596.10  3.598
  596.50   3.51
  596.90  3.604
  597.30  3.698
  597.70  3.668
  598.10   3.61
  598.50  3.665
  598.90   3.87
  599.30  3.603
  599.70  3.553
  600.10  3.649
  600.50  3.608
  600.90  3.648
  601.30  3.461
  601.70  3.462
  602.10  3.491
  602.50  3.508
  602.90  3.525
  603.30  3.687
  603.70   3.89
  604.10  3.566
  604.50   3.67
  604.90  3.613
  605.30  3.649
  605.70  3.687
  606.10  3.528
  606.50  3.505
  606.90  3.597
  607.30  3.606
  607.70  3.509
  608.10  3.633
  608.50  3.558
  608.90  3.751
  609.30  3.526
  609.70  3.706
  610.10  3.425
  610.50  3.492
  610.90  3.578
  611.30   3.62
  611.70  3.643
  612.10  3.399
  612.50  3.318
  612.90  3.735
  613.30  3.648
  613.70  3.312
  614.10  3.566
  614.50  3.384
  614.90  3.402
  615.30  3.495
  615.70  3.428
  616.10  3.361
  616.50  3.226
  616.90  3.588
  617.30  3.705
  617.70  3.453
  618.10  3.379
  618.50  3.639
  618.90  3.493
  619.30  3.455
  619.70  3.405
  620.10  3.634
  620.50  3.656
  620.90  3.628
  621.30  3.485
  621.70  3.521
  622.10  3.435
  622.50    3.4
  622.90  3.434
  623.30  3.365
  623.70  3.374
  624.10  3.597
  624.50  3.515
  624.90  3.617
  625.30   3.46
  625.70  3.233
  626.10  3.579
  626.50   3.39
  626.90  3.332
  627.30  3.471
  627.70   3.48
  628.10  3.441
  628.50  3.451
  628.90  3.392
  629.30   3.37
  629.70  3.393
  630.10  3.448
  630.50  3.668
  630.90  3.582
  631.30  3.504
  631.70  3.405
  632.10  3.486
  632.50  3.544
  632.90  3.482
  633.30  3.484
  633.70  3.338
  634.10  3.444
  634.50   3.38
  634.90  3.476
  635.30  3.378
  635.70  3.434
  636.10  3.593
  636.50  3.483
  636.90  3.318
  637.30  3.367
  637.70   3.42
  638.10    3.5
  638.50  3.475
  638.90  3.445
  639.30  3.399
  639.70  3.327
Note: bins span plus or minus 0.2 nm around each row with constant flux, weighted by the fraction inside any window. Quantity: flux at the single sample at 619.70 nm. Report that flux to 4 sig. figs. 3.405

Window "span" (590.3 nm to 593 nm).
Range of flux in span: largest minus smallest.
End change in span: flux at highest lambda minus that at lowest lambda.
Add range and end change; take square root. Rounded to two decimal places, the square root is 0.17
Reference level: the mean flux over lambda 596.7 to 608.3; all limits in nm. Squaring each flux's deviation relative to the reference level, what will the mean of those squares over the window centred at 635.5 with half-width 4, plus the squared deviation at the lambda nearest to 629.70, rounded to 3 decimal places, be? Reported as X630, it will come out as 0.082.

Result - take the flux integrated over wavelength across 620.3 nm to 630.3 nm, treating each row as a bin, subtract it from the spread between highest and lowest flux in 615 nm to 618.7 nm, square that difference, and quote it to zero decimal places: 1163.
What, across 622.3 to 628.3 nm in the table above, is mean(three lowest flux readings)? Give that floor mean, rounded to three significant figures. 3.31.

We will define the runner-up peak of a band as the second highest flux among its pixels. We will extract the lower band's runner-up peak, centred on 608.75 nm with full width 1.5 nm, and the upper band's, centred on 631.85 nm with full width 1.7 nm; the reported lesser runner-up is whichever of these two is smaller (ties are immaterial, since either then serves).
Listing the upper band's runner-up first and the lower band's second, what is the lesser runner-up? 3.50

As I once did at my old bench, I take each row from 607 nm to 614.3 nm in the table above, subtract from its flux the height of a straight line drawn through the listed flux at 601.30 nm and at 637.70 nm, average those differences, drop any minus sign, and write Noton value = 0.11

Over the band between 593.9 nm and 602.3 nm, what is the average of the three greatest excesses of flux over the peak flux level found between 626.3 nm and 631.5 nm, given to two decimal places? 0.10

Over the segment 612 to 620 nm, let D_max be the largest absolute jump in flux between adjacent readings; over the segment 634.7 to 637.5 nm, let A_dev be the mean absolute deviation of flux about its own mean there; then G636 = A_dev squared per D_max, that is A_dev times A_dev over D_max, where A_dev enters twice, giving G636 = 0.0118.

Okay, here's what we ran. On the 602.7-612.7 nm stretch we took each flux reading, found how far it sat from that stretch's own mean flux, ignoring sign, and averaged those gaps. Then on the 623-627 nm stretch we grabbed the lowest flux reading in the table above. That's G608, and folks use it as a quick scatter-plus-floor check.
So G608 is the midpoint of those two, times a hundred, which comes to 166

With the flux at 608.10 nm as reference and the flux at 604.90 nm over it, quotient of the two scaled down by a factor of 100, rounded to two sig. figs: 0.0099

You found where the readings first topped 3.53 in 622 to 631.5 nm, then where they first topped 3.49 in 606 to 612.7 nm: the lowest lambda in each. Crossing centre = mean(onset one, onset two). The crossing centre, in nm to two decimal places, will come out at 615.10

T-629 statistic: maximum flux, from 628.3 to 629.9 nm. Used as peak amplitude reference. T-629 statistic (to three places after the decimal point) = 3.451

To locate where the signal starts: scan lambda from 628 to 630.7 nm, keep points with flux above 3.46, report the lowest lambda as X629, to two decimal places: 630.50 nm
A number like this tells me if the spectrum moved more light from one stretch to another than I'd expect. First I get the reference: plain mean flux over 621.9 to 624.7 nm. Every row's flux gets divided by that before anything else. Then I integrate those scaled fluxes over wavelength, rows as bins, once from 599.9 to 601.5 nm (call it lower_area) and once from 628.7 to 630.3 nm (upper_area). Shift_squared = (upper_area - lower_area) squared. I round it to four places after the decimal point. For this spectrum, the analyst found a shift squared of 0.0078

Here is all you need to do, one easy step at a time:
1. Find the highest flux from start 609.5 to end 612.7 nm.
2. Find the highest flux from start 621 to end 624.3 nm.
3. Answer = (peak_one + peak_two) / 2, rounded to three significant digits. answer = 3.65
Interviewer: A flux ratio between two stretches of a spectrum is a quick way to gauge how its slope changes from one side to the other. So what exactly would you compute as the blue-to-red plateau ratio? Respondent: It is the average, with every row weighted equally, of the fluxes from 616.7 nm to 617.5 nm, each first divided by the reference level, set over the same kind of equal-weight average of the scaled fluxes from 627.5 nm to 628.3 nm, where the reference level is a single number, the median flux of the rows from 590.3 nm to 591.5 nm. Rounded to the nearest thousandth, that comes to 1.054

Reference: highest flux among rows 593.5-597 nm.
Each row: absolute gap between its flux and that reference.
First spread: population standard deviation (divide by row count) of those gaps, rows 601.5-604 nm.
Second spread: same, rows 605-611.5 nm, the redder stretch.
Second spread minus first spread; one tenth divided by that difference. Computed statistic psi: 14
